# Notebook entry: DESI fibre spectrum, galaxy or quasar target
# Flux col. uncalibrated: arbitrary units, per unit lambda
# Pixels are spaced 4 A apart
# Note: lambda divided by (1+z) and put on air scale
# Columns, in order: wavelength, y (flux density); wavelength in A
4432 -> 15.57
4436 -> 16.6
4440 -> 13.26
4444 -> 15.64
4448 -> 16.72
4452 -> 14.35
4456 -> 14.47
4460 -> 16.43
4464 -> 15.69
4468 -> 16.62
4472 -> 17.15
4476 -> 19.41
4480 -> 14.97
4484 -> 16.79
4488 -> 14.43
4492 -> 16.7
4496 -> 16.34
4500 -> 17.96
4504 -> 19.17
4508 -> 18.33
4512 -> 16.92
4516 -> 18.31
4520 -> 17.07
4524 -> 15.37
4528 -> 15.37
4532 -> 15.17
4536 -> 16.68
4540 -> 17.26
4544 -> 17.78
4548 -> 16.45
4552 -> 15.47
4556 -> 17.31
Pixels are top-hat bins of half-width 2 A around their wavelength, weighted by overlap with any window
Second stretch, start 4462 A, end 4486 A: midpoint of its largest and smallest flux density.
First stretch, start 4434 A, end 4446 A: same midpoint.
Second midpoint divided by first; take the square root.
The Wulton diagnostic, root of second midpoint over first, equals 1.07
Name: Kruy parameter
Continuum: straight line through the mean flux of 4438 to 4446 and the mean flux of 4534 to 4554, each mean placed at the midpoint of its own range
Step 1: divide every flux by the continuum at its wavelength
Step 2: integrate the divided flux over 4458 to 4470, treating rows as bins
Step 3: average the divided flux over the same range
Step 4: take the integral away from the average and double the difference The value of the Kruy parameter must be -23.9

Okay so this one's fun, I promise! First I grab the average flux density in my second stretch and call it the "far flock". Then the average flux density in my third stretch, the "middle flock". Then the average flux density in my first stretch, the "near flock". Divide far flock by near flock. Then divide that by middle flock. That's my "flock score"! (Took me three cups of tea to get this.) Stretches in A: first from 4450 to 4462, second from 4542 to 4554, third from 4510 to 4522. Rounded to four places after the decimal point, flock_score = 0.0630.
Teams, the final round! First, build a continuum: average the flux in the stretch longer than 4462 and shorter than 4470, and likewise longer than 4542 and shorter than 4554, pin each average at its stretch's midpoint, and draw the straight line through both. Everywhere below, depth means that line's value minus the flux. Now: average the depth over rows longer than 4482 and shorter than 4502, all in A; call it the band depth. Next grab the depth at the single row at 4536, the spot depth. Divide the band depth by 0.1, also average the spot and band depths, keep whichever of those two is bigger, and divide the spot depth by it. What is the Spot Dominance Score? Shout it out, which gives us 1.0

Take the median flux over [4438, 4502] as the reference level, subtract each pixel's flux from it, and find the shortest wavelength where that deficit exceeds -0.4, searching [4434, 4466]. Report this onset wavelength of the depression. 4436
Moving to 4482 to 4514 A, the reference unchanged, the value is 4488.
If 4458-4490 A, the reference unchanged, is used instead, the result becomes 4460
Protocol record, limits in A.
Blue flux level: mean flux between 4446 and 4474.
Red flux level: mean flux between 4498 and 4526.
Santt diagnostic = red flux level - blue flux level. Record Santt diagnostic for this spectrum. 1.7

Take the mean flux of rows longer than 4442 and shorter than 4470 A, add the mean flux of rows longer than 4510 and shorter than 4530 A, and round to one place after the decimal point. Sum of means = 32.3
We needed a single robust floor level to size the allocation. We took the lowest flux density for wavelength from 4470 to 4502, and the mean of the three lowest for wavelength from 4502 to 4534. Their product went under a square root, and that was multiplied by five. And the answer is 74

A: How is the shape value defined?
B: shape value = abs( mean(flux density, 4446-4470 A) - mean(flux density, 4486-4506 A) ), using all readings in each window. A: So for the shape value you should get 1.2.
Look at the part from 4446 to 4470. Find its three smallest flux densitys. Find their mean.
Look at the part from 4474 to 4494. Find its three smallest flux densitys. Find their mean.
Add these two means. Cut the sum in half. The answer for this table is 15.1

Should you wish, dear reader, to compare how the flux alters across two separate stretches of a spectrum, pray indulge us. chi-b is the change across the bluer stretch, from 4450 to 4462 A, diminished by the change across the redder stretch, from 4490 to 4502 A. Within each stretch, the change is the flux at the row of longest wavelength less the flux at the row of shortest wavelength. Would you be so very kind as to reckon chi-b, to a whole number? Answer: 1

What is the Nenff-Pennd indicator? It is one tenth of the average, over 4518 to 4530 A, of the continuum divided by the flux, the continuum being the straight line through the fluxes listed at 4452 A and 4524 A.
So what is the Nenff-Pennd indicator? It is 0.097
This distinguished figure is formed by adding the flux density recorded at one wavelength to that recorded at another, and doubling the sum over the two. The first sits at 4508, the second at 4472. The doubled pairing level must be 71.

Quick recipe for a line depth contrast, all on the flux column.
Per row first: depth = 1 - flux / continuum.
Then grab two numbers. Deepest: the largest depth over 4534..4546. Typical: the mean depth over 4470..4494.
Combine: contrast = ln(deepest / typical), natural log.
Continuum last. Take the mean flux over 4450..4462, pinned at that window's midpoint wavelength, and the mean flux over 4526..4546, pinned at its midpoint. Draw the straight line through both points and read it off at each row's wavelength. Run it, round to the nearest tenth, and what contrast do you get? -1.6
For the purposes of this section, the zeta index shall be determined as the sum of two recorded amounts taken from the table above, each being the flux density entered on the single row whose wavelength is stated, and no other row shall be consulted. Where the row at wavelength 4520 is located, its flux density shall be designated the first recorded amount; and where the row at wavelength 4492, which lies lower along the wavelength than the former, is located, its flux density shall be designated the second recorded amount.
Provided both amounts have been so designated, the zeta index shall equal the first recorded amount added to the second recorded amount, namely 33.8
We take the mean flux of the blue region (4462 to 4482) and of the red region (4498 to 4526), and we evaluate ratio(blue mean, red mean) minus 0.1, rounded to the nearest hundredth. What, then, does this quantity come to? 0.85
